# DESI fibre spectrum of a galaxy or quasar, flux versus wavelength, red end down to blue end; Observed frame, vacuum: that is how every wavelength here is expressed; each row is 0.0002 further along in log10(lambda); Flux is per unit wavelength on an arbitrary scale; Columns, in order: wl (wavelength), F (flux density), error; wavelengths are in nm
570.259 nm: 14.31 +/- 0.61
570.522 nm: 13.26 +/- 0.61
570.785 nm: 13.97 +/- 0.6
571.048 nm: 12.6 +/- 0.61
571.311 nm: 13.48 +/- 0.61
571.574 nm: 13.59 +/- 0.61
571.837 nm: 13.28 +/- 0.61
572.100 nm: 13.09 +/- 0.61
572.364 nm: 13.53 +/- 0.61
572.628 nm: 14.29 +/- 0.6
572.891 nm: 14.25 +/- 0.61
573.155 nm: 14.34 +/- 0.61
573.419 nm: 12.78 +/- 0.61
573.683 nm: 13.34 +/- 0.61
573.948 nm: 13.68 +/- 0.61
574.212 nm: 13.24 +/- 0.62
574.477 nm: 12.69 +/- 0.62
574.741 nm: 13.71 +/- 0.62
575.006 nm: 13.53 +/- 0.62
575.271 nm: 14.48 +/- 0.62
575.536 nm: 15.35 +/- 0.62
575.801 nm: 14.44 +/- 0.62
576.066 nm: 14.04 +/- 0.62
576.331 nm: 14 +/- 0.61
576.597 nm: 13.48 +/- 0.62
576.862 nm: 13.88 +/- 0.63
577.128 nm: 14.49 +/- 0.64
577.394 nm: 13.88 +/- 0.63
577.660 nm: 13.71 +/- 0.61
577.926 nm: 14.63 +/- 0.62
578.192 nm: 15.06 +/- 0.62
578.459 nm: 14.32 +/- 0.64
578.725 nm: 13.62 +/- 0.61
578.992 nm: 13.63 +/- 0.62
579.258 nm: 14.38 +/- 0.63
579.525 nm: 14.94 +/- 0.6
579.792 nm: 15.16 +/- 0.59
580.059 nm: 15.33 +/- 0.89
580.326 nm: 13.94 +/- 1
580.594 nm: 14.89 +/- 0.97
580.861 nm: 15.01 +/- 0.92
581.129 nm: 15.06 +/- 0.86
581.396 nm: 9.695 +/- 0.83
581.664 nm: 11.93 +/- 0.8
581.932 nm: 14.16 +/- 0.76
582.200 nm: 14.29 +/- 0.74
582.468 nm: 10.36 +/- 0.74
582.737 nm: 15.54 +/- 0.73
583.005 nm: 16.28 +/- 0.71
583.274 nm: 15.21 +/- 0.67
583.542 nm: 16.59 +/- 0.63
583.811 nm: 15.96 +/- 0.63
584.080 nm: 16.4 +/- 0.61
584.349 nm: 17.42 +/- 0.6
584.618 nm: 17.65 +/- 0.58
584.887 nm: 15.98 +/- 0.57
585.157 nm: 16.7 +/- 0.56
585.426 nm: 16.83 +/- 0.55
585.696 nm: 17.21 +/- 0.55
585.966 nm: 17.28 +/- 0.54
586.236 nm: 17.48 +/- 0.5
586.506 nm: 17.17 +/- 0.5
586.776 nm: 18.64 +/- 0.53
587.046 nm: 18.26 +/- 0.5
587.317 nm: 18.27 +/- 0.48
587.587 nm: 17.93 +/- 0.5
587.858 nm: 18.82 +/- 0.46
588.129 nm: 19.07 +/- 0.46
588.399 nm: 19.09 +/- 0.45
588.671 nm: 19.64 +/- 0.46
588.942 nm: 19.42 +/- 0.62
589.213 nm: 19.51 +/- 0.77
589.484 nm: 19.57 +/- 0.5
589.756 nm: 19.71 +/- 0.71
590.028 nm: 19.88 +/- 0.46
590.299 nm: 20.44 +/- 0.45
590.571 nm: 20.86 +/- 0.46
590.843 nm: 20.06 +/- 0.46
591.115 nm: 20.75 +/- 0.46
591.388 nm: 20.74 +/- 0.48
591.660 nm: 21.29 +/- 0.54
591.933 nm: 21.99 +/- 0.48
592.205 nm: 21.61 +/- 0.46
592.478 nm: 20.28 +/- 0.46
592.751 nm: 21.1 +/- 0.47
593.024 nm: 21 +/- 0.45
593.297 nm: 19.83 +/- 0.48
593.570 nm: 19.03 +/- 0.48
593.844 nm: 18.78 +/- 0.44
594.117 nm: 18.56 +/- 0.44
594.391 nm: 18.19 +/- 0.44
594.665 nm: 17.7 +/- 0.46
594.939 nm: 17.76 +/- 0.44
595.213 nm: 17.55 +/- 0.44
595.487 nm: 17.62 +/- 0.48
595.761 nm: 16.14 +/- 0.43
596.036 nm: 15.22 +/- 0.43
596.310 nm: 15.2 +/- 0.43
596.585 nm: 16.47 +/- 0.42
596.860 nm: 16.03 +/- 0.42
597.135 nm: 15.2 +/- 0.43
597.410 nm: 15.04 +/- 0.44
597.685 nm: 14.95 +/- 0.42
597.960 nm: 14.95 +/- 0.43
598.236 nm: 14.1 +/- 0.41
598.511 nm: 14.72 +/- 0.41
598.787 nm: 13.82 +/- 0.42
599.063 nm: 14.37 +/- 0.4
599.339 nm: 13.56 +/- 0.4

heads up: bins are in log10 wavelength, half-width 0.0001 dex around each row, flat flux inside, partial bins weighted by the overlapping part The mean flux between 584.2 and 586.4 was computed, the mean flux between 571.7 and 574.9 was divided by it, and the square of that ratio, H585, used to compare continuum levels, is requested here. 0.63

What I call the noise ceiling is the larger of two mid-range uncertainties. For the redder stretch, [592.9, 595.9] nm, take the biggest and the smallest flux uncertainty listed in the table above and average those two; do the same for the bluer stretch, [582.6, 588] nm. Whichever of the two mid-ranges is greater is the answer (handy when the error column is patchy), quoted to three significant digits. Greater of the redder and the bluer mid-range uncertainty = 0.595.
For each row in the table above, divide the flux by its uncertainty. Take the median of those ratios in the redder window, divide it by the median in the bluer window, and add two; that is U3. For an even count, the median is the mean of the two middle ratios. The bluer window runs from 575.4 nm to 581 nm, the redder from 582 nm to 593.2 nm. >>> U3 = 3.56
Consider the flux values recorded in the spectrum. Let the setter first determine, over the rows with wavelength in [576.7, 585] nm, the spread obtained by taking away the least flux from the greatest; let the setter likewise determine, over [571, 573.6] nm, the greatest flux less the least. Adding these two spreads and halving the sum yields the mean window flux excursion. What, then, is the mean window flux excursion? 4.8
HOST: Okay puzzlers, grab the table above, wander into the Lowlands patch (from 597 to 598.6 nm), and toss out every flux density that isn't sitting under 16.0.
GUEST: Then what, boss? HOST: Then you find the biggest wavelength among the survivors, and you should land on 598.511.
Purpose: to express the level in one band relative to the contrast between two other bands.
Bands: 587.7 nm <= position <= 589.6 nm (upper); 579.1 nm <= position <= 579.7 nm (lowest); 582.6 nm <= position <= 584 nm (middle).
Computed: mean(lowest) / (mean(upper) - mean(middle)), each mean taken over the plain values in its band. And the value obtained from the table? 4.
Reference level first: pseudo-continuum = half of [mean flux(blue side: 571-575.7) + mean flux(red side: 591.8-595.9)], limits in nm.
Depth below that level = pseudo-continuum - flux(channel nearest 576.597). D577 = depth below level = 2.9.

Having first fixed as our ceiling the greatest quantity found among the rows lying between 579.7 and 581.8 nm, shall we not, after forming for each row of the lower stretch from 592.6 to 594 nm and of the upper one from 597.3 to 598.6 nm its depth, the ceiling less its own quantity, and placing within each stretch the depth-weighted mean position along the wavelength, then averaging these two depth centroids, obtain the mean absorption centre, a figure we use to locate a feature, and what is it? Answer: 595.66 nm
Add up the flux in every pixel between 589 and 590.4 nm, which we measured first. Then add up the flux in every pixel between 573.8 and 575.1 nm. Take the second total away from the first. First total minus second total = 32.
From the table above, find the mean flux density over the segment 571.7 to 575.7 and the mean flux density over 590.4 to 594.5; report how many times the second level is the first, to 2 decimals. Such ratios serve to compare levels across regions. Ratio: 1.48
